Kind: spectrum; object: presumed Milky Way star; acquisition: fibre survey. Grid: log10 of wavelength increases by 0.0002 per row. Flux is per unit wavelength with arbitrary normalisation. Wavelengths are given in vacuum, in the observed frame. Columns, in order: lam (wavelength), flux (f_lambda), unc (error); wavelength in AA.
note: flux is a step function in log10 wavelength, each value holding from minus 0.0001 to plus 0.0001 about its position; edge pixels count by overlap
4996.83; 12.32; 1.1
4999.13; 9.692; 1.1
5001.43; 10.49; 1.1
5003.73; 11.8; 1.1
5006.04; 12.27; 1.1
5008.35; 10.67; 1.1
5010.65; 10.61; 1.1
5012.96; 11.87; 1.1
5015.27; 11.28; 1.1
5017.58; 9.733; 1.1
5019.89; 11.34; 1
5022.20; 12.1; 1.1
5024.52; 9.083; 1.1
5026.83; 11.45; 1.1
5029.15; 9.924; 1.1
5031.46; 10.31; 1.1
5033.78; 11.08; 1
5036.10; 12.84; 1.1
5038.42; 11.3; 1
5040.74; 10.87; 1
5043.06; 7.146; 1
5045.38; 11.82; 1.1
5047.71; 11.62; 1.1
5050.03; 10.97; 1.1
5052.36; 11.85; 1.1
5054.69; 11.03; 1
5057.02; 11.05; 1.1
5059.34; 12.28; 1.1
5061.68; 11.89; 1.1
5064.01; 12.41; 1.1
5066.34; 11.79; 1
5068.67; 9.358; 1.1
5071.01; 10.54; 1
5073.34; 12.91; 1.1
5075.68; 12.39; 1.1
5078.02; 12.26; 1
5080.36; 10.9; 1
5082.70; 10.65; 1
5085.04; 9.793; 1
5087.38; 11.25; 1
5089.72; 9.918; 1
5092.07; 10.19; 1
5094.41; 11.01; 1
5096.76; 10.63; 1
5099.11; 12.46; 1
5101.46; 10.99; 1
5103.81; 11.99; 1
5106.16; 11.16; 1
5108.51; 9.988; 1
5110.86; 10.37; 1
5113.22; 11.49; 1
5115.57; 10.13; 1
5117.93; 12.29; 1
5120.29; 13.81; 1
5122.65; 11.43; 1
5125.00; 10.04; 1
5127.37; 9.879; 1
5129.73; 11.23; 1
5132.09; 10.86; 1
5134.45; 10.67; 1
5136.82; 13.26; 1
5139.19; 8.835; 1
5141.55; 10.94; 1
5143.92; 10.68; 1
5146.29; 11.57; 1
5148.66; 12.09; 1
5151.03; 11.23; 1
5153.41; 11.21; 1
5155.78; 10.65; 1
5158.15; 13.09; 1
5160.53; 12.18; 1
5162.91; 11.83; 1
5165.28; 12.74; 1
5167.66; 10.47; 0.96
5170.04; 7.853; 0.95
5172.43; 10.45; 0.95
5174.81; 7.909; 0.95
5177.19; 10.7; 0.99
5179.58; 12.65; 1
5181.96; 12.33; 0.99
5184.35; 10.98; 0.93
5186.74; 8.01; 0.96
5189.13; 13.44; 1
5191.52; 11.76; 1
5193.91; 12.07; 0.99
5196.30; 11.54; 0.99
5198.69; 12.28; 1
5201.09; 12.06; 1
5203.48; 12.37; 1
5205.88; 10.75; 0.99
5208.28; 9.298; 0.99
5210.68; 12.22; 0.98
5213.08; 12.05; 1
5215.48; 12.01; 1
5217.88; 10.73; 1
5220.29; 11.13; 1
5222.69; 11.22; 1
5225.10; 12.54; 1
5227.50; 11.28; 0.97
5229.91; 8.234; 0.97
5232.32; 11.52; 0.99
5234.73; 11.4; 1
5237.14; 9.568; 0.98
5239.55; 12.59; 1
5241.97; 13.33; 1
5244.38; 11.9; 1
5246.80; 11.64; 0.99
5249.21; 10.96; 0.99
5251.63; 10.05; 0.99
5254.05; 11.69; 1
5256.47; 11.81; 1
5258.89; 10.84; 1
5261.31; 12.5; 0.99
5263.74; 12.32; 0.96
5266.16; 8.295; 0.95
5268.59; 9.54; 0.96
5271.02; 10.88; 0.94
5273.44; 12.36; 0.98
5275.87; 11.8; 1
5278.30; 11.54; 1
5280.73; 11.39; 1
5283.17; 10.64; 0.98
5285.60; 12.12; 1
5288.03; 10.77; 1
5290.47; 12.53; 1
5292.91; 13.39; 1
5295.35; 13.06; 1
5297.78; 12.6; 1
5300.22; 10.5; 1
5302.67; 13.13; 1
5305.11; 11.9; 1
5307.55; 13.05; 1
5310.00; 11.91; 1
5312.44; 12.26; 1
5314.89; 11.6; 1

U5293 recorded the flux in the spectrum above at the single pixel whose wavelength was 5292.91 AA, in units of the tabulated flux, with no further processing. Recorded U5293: 13.39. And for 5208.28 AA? 9.298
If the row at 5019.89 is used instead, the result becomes 11.34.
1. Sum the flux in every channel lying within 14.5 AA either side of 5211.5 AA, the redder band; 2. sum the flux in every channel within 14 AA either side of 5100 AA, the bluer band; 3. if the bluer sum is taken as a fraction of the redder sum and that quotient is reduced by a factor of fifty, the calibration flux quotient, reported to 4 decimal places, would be 0.0190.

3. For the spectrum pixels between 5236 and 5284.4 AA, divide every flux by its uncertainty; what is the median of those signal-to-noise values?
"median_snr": 11.6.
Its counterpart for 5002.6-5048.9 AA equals 10.6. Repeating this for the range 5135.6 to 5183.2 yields 11.2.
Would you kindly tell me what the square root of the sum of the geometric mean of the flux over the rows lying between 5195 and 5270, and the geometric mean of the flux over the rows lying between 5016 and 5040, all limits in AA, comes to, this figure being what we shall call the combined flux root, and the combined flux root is 4.70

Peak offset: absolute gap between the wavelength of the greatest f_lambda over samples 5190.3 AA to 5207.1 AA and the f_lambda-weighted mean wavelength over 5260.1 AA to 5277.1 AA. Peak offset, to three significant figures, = 65.1 AA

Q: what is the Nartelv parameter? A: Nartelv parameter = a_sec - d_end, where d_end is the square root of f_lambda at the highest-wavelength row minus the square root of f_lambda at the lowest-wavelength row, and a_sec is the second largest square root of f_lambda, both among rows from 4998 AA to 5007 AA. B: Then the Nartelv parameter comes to 3.05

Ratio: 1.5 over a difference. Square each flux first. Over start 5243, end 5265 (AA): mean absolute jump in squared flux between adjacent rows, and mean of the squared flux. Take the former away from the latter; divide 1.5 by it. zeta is 0.0130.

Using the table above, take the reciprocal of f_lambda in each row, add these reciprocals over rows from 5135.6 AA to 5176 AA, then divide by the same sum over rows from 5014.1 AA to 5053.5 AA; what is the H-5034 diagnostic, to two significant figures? 0.99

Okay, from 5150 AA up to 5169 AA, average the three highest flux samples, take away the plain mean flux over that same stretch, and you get 1.0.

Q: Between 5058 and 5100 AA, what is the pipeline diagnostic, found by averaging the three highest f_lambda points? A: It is 12.6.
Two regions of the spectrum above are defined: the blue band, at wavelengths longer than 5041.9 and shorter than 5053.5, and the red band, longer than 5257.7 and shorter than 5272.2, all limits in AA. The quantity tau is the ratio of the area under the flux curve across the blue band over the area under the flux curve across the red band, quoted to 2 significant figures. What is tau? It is 0.80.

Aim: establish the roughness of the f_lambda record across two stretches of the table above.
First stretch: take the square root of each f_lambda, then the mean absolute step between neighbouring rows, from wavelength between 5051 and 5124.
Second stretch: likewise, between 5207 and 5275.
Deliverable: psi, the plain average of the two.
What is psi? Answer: 0.18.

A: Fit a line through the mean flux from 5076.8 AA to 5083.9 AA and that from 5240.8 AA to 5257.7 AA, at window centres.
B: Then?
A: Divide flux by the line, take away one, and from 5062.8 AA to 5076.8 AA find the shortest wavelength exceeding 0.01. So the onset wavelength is 5064.01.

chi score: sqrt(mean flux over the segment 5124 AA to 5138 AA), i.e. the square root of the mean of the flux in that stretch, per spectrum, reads 3.32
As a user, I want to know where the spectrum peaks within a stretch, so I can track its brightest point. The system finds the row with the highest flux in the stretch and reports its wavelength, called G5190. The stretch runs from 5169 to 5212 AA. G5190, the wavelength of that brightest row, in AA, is 5189.13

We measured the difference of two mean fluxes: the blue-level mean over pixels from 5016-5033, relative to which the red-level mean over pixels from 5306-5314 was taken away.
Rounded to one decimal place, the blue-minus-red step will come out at -1.8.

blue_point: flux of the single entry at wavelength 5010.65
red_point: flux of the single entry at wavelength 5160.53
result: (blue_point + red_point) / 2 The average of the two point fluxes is 11.4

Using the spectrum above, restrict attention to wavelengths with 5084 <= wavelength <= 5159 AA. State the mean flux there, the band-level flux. 11.1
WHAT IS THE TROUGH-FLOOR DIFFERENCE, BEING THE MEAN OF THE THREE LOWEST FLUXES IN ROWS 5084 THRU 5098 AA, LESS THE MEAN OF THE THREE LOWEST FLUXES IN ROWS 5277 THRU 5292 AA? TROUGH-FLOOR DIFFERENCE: -1.0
